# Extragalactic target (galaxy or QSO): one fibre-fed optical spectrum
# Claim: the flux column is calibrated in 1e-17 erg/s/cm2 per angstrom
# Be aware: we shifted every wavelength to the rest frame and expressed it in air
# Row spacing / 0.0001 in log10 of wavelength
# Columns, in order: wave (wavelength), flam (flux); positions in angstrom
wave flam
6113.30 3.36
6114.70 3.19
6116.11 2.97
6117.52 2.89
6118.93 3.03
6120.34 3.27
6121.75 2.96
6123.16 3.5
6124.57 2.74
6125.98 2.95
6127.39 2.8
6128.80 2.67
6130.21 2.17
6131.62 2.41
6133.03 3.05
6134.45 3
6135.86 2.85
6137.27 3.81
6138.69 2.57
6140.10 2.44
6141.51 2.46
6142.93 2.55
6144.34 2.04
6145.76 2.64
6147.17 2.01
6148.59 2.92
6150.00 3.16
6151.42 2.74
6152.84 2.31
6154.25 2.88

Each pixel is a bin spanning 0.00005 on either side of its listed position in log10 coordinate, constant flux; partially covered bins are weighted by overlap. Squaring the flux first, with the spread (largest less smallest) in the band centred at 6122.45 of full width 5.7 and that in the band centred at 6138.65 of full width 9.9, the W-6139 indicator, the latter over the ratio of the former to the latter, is 15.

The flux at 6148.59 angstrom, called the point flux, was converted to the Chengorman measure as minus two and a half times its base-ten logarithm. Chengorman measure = -1.16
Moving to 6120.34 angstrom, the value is -1.29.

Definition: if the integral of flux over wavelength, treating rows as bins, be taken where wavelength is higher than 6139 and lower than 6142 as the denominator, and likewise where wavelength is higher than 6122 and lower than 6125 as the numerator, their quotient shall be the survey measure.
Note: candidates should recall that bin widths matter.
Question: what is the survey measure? 1.27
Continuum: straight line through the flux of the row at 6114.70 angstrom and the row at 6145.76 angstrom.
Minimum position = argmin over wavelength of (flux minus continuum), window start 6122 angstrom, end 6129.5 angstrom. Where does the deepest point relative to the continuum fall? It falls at 6124.57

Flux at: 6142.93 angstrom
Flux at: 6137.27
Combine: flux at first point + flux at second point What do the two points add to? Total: 6.4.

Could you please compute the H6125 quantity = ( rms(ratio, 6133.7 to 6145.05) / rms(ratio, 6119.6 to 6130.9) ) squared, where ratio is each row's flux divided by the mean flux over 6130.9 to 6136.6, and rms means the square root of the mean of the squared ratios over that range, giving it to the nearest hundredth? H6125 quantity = 0.90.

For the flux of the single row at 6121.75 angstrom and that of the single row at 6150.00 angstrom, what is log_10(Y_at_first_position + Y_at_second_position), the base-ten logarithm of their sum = 0.787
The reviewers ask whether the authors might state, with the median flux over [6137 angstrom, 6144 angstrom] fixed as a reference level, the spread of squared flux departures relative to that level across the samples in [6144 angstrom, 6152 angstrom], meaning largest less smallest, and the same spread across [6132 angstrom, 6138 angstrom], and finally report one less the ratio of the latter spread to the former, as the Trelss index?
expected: -3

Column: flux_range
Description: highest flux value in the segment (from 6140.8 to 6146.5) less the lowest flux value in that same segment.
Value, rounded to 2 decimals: 0.60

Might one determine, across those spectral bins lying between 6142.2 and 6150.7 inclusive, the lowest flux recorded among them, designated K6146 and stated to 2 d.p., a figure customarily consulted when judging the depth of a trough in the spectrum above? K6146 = 2.01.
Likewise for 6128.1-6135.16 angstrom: 2.17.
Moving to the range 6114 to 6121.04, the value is 2.89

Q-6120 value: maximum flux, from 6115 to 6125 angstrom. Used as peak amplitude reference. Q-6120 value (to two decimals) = 3.50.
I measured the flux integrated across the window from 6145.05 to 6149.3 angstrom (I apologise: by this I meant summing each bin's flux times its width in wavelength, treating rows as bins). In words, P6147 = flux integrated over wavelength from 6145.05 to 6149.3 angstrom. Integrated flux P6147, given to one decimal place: 10.7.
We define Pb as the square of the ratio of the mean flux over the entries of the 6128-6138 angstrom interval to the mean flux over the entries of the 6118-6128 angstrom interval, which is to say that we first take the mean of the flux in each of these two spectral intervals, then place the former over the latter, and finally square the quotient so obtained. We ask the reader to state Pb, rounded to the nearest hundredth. 0.88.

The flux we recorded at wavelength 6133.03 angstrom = 3.05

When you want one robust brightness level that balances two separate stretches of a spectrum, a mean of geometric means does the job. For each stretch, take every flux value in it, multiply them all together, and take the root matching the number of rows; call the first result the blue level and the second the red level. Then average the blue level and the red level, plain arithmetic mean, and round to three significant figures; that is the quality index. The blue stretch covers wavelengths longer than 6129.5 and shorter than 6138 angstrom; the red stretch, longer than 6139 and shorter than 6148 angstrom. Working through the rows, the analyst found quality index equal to 2.59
